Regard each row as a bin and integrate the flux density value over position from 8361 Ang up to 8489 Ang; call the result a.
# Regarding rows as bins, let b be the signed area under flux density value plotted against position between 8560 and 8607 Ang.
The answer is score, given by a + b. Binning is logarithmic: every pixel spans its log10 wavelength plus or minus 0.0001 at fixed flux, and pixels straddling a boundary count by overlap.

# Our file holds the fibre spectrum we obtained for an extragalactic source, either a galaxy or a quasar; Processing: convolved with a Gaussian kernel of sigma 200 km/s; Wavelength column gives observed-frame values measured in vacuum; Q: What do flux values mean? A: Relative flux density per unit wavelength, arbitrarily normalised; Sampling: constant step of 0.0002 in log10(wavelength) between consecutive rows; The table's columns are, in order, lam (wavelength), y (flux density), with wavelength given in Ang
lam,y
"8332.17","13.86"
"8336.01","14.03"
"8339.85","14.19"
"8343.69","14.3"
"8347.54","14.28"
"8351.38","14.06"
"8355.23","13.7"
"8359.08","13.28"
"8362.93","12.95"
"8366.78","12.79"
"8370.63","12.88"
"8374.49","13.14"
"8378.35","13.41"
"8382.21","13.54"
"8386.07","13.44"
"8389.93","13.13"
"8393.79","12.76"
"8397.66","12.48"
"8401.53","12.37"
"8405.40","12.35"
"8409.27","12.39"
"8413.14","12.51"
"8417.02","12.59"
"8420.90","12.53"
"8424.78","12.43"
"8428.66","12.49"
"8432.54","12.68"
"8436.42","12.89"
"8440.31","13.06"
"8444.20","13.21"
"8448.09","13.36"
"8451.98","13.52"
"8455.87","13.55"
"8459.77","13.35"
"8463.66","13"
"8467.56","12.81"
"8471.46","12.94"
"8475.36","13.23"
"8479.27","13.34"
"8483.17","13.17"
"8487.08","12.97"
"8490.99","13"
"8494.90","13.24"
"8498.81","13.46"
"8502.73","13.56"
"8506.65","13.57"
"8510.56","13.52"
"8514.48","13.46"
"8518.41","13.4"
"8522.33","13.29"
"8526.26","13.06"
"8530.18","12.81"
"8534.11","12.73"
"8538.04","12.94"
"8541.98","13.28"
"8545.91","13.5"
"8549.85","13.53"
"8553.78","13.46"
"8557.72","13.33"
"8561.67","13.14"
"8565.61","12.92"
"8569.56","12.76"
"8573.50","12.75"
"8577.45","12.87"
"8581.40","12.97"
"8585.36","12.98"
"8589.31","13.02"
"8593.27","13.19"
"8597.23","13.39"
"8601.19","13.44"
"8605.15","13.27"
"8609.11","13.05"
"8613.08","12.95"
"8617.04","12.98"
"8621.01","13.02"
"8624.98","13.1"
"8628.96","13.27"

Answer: 2271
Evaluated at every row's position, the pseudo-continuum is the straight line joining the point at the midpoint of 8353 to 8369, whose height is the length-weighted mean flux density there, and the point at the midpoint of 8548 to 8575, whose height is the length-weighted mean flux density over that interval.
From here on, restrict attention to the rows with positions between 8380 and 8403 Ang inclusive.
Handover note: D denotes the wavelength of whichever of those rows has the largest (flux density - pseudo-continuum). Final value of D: 8382.21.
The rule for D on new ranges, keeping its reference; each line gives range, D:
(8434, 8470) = 8455.87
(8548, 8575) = 8549.85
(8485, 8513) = 8506.65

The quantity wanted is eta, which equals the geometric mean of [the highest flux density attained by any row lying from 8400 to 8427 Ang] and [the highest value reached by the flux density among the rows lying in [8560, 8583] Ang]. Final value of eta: 12.9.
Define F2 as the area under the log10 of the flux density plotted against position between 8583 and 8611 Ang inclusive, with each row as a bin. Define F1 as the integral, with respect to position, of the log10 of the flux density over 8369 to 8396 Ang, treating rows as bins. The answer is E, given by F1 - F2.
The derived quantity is -1.1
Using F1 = 30.2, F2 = 31.4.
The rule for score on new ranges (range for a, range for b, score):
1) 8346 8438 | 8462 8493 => 1597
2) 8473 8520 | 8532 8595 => 1450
